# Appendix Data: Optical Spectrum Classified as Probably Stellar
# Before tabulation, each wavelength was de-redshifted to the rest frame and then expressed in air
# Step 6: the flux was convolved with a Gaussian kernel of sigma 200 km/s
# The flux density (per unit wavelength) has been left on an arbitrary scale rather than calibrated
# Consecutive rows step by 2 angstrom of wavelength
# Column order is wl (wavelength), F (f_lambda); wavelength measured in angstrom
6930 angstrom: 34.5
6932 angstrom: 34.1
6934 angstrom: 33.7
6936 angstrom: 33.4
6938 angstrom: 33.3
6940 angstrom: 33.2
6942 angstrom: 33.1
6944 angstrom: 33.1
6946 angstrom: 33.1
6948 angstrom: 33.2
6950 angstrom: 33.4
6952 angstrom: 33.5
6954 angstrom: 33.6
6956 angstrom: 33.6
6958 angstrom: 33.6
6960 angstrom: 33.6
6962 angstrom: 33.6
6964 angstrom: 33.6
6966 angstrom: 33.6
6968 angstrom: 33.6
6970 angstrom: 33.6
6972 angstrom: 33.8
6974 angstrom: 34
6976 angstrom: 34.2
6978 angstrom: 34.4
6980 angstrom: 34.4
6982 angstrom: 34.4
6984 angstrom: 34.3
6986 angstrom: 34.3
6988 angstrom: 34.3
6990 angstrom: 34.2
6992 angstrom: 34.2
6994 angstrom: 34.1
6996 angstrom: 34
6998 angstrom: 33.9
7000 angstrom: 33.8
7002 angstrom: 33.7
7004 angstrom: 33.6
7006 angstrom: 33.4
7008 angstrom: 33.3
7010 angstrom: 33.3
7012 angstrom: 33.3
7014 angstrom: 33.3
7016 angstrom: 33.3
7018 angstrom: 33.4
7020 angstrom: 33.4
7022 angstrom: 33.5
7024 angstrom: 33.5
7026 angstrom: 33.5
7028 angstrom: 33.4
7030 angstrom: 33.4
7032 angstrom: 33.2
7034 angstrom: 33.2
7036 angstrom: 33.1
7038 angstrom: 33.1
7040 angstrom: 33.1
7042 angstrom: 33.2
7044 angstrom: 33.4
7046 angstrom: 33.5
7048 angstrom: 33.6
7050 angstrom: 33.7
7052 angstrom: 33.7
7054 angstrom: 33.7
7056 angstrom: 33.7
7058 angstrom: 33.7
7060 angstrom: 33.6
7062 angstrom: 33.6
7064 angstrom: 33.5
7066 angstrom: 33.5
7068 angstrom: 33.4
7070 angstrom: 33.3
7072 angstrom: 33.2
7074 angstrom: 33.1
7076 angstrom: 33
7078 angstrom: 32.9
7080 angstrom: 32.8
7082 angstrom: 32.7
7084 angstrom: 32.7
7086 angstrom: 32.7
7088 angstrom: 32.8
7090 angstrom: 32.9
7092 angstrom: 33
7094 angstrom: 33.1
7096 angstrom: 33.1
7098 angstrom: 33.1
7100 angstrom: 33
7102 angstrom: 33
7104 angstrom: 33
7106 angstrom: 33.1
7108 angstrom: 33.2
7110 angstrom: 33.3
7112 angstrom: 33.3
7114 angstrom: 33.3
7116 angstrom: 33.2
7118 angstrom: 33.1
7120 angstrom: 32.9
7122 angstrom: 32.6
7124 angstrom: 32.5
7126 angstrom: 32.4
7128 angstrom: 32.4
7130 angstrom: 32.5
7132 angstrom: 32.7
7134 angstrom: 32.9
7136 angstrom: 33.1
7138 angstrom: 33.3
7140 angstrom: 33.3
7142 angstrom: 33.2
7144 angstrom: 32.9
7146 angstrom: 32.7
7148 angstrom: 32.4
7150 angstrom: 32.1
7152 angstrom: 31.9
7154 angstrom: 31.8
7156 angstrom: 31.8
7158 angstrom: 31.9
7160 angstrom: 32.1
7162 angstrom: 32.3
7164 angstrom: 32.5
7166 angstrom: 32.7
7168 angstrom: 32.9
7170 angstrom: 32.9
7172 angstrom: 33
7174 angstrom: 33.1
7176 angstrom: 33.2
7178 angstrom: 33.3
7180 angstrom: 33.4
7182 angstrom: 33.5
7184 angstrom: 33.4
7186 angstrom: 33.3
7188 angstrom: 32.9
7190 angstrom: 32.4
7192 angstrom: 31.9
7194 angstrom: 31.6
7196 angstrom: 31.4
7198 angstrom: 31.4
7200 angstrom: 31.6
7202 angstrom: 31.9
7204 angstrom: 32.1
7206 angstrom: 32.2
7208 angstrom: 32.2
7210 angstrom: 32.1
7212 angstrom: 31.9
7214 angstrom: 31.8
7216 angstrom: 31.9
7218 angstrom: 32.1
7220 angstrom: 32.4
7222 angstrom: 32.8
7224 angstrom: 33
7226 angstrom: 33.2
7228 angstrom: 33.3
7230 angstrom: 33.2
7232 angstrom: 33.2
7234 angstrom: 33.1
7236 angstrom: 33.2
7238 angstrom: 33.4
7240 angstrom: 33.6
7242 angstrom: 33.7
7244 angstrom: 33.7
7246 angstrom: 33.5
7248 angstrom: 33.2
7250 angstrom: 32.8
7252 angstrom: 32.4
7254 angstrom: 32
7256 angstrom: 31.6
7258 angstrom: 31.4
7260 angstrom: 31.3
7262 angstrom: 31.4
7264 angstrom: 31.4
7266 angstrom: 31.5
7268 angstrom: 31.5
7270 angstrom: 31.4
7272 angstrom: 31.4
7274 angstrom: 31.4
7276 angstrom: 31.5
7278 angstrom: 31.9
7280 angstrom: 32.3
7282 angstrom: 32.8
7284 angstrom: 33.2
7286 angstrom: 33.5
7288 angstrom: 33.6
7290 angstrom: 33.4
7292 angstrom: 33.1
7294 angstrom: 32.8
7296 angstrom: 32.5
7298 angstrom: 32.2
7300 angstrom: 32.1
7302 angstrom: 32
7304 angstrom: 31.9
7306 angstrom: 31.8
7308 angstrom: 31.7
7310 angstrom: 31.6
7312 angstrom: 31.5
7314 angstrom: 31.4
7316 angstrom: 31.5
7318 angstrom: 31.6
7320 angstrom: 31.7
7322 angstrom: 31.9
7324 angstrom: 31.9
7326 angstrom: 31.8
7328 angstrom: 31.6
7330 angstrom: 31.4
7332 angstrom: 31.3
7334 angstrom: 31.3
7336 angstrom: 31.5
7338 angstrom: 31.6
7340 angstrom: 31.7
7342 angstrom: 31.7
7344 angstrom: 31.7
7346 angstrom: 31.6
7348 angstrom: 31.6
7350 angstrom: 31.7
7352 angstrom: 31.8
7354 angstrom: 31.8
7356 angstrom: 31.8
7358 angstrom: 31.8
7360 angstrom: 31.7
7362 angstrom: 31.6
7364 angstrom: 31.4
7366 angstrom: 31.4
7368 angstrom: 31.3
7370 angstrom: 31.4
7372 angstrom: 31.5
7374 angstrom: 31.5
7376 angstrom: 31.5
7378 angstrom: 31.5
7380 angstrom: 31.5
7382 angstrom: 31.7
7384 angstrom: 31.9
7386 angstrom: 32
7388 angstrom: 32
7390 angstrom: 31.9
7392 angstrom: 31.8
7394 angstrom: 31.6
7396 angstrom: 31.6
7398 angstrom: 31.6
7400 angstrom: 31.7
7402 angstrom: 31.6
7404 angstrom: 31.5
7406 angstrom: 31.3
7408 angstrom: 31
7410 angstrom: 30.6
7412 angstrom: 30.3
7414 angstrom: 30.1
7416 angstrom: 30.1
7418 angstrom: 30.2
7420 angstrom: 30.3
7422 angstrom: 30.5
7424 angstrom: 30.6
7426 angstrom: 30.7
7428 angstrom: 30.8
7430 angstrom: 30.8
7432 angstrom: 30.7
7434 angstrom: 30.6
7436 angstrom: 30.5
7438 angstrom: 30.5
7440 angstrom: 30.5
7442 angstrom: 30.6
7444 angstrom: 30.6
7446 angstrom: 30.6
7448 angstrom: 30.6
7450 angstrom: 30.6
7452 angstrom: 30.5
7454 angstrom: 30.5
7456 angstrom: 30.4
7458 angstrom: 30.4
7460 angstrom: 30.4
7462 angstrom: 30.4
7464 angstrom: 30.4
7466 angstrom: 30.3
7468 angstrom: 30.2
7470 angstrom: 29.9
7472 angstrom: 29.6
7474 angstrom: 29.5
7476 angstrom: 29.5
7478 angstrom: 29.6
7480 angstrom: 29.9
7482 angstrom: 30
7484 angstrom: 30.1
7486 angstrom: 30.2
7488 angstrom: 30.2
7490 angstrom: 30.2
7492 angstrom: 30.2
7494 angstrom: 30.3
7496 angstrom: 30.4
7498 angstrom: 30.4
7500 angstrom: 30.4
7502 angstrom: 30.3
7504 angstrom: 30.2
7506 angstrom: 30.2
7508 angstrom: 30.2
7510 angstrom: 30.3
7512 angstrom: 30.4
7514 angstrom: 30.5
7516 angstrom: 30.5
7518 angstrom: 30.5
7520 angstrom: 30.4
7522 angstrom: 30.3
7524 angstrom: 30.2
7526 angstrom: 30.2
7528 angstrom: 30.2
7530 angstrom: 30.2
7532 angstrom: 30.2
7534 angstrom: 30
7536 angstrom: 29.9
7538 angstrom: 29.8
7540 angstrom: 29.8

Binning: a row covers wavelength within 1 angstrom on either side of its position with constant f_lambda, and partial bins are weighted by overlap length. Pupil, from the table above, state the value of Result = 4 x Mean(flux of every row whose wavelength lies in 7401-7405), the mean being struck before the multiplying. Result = 126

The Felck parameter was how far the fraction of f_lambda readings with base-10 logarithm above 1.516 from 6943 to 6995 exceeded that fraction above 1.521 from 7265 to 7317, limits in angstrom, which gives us 0.8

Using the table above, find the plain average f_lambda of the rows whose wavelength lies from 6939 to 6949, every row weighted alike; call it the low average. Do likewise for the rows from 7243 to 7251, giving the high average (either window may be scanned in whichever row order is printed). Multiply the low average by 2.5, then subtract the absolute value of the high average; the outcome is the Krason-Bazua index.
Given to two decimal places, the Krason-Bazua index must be 49.55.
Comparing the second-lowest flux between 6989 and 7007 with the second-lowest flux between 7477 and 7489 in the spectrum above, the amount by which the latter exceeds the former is -3.7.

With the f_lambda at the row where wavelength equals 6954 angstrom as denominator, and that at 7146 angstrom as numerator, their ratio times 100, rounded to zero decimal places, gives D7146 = 97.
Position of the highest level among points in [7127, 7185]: 7182 angstrom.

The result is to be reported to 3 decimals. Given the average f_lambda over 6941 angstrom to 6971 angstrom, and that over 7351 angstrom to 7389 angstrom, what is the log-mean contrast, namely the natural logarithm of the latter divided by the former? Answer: -0.056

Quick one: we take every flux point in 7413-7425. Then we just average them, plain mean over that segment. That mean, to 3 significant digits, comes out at 30.3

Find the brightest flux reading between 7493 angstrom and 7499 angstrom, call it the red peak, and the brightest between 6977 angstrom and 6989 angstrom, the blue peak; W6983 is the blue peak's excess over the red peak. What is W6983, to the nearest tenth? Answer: 4.0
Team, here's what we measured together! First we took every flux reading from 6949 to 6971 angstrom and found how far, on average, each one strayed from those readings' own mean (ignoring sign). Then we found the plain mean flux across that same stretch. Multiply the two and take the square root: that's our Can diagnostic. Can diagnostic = 1.2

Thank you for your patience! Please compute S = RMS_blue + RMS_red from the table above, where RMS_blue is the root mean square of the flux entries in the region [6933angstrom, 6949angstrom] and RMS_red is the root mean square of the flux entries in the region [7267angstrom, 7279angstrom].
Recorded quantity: 64.8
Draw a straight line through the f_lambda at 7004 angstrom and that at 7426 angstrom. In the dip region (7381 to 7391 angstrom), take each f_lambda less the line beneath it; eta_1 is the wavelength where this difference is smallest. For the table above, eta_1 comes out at 7382 angstrom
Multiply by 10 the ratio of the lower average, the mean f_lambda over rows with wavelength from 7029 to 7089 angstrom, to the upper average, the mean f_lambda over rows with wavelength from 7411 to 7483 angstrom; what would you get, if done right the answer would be 11.0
